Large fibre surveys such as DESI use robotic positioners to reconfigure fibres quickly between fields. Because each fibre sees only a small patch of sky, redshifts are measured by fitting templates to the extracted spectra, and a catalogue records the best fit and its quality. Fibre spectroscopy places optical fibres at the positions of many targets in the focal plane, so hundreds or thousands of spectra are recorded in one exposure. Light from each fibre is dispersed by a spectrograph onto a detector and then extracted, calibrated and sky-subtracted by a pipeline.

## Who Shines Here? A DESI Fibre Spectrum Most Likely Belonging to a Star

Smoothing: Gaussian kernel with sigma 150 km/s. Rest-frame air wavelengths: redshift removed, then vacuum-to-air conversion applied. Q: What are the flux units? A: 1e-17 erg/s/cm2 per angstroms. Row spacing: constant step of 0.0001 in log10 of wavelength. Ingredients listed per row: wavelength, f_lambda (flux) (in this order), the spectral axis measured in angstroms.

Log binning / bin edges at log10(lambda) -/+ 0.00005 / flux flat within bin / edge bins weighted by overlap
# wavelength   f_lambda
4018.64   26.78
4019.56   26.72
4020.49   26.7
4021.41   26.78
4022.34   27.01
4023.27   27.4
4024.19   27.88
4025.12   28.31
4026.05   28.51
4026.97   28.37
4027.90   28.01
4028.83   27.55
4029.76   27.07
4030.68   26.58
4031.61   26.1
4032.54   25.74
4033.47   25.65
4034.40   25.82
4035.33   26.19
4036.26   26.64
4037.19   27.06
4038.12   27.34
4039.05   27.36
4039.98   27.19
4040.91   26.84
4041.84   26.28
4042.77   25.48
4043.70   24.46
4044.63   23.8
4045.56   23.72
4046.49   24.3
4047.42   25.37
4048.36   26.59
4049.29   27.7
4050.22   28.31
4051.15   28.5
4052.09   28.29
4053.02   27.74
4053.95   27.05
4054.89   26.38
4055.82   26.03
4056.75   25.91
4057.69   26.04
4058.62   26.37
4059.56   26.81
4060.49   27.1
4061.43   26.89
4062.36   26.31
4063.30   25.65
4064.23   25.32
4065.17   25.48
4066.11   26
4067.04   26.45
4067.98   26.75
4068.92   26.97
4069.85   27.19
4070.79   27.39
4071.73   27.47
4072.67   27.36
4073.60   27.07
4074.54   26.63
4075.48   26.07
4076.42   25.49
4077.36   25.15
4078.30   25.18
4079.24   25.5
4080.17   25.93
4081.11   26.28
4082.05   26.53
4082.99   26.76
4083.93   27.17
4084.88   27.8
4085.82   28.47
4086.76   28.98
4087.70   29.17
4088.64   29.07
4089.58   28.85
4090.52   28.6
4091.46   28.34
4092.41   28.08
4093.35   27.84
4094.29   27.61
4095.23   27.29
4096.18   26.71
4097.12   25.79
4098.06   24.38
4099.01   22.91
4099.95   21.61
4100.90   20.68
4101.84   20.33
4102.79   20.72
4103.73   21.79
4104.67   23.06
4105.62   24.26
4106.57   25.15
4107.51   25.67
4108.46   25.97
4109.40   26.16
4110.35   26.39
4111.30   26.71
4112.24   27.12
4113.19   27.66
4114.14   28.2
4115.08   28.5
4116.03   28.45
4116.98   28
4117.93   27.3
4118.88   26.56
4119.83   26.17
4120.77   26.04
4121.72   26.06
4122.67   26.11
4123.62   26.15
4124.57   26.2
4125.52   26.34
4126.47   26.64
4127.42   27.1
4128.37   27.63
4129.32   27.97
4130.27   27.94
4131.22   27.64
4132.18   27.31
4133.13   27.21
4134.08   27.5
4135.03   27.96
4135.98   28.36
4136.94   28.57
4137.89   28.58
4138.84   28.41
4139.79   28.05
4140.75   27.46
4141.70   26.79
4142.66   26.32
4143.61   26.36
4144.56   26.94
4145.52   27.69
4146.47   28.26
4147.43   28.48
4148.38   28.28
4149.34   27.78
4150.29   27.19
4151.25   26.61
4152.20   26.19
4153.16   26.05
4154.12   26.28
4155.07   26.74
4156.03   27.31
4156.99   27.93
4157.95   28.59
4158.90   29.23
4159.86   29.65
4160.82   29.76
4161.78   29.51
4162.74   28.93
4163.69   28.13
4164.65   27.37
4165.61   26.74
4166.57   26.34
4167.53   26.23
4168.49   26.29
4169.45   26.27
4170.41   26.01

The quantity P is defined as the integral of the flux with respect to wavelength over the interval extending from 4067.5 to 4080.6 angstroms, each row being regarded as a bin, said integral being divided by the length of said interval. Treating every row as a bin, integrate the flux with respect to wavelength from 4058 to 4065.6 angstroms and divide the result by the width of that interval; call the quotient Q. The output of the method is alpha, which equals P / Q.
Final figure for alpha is 1.01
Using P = 26.4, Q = 26.2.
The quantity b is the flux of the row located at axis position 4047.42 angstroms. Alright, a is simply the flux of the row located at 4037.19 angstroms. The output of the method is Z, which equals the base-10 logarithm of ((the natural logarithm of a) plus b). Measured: 1.46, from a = 27.06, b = 25.37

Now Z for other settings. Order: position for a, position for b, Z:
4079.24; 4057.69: 1.47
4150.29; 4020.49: 1.48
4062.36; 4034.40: 1.46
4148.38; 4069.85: 1.48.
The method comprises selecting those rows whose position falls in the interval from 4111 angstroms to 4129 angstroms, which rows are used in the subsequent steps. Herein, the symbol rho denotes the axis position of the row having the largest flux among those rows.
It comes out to 4115.08 angstroms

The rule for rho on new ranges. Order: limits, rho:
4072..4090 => 4087.70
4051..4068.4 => 4051.15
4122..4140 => 4137.89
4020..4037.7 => 4026.05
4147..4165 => 4160.82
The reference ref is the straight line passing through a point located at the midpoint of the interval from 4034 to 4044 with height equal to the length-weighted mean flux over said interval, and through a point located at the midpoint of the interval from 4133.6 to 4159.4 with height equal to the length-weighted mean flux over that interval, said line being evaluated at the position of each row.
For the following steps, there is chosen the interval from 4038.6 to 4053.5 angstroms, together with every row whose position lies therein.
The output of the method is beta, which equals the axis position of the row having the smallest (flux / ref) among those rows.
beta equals 4045.56 angstroms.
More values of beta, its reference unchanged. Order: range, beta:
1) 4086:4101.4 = 4100.90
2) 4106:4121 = 4106.57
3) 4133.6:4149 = 4142.66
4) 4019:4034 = 4033.47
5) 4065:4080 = 4077.36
